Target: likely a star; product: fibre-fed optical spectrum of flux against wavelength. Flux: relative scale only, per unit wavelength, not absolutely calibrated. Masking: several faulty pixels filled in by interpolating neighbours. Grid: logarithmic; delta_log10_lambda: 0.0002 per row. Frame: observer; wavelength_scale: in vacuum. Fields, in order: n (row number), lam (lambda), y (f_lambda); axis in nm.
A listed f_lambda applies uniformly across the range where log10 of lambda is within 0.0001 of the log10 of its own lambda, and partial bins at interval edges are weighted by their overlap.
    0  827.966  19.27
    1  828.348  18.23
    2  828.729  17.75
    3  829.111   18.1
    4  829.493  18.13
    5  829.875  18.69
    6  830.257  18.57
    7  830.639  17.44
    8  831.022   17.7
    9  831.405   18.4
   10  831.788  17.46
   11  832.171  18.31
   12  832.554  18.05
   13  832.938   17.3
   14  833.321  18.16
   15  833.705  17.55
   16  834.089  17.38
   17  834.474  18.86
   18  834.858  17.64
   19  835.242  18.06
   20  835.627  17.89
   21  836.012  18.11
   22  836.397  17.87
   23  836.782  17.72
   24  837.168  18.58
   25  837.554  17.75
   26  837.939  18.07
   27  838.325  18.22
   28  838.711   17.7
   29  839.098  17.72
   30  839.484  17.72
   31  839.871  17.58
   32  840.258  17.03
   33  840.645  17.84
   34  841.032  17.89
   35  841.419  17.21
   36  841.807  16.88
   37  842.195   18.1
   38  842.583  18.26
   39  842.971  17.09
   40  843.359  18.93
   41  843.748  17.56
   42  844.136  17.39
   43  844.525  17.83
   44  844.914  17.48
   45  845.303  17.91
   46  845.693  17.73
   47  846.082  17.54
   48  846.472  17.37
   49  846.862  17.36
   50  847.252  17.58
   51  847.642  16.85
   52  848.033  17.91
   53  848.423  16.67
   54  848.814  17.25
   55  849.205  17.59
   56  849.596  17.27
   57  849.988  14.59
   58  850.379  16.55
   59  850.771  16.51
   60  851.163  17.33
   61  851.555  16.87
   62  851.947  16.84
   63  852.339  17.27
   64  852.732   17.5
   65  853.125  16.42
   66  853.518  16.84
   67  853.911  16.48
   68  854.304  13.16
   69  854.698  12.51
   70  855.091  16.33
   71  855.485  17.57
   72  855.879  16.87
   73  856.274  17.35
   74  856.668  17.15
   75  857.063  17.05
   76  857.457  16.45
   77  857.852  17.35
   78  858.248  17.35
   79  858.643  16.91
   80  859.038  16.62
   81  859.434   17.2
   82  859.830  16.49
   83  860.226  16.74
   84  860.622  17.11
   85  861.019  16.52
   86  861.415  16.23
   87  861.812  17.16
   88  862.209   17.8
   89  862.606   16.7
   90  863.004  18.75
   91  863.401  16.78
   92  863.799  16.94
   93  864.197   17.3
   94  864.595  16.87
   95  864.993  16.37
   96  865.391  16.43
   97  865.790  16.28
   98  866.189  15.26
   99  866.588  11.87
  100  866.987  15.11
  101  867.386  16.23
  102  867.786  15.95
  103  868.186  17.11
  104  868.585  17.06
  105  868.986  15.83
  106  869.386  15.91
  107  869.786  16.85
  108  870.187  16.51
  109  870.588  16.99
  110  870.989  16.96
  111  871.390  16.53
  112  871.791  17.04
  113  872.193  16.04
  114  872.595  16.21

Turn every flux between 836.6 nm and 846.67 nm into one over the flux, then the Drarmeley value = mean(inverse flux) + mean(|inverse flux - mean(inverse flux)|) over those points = 0.0575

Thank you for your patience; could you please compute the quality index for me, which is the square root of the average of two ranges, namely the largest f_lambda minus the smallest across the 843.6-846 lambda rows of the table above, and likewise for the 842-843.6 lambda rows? 1.09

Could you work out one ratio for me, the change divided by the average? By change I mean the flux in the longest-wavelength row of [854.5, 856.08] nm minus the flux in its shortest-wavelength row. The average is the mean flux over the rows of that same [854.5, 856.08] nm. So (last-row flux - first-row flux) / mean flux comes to 0.276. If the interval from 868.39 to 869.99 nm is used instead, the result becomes -0.013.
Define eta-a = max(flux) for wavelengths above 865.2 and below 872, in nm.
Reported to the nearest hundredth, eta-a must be 17.11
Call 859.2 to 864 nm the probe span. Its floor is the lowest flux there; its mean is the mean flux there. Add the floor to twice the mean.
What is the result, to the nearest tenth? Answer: 50.3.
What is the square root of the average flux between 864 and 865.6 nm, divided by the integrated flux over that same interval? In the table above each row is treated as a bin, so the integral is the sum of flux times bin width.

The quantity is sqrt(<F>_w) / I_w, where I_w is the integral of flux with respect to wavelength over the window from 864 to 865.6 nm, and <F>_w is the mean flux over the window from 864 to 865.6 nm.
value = 0.153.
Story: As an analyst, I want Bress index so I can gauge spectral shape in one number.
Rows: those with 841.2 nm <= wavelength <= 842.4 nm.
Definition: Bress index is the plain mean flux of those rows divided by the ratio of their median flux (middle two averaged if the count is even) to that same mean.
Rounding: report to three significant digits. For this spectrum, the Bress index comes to 17.6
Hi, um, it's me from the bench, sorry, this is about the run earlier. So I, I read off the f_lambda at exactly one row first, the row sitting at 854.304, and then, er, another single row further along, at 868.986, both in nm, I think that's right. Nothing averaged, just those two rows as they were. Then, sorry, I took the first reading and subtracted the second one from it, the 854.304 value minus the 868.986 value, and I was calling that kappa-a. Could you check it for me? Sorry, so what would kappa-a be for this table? -2.7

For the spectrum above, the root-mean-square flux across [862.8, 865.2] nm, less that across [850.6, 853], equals 0.1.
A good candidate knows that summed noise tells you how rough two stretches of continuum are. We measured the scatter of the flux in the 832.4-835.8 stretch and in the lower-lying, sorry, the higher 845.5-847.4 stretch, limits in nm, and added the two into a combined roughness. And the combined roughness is 0.6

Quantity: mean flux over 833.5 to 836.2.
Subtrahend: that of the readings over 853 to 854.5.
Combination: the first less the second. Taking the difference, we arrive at 2.2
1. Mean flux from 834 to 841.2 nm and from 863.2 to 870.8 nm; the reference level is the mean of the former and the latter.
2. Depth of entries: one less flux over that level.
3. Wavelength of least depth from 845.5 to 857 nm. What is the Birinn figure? 848.033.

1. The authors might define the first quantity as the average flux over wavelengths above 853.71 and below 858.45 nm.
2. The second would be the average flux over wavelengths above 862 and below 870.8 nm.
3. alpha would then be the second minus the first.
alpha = 0.10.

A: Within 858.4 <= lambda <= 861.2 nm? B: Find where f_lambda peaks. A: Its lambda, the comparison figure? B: 859.434 nm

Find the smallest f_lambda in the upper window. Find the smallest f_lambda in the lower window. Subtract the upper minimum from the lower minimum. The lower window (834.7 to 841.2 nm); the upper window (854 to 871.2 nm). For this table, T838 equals 5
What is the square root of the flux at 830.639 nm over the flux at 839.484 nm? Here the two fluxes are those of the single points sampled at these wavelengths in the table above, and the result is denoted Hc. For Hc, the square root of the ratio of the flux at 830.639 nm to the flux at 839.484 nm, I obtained 0.99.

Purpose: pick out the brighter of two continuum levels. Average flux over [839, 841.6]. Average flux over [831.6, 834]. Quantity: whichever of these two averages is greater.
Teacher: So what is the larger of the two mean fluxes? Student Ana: 17.8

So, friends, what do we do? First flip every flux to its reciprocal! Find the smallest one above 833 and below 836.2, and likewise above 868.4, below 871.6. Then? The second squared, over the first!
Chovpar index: 0.065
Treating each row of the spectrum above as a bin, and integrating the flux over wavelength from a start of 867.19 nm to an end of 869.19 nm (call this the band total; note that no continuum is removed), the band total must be 32.9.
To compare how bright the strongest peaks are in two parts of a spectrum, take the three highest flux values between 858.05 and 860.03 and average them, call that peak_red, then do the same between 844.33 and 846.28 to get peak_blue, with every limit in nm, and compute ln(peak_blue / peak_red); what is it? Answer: 0.038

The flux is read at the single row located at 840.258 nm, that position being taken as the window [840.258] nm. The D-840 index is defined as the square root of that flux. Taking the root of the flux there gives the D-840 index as 4.13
